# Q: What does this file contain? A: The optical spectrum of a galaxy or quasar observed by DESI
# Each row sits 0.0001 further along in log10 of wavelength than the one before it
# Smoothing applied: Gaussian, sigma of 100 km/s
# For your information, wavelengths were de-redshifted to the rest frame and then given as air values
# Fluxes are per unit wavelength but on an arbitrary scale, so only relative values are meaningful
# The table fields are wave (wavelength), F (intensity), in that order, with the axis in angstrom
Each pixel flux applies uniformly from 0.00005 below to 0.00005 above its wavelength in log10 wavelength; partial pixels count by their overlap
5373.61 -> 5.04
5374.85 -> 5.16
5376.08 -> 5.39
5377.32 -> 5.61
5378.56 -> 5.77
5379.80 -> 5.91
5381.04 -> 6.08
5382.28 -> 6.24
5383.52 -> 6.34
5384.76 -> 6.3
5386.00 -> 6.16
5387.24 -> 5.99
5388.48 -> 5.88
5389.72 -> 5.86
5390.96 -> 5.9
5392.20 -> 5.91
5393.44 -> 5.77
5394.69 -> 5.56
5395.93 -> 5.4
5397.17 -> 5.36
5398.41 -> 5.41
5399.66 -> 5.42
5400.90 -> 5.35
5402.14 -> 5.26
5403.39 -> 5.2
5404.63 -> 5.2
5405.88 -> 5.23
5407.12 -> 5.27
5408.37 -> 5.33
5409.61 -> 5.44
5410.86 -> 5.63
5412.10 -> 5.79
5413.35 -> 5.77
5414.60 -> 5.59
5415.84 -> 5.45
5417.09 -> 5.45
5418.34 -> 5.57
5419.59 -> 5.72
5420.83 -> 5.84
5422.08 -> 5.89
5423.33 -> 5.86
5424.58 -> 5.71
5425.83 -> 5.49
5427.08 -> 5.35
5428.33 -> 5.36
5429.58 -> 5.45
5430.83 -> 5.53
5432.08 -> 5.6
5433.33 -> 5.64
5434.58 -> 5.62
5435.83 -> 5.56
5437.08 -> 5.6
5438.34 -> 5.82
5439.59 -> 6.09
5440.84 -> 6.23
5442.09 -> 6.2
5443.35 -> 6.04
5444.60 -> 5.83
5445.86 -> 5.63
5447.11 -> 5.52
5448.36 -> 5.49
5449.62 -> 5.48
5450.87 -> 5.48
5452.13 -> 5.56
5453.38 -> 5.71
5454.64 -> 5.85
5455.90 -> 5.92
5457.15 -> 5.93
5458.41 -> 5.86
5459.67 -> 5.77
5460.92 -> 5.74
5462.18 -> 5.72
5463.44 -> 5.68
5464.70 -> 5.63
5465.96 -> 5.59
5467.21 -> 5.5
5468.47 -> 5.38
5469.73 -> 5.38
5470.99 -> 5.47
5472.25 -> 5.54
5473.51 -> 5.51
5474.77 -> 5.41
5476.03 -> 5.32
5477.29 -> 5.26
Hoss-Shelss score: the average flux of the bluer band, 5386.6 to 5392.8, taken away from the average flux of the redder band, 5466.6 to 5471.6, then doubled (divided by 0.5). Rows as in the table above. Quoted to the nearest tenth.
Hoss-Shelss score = -1.0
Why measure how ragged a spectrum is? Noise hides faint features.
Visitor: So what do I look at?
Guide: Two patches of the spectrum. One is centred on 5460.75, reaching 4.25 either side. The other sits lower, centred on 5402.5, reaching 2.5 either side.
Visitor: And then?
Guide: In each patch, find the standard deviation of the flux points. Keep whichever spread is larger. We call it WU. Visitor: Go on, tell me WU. 0.10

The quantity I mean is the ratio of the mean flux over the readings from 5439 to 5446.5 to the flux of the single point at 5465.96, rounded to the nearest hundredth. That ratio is 1.07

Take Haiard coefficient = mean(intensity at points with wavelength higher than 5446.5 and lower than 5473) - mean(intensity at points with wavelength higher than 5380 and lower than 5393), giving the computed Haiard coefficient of -0.4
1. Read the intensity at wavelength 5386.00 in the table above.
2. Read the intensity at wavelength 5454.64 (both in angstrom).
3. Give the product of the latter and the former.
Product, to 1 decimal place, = 36.0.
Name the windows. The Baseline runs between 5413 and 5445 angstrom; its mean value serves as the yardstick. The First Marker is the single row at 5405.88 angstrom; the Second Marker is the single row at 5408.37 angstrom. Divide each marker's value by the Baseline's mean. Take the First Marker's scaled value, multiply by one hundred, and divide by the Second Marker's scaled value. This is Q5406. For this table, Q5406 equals 98.1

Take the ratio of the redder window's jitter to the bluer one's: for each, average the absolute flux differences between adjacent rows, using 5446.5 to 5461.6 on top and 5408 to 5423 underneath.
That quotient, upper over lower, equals 0.55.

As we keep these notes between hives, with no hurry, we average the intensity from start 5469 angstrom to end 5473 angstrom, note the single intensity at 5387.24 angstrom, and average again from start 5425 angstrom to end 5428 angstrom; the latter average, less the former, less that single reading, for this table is -6.0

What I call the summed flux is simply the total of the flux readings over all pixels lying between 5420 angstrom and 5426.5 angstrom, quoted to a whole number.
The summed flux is 29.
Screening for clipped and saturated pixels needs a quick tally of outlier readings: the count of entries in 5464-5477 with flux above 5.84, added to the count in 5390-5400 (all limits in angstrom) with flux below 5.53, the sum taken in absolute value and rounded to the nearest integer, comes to 4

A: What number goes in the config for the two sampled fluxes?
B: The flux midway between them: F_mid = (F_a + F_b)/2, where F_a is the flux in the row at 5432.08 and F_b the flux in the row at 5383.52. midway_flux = 5.97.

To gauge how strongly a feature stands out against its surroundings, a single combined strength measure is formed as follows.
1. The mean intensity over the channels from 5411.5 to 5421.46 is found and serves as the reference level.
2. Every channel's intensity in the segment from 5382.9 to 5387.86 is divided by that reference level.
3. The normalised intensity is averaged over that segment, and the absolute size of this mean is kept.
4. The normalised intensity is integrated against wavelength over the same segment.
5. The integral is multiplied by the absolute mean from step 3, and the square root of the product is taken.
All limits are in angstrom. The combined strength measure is 2.44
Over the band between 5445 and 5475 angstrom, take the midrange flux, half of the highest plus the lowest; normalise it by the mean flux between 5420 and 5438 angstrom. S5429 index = 1.01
